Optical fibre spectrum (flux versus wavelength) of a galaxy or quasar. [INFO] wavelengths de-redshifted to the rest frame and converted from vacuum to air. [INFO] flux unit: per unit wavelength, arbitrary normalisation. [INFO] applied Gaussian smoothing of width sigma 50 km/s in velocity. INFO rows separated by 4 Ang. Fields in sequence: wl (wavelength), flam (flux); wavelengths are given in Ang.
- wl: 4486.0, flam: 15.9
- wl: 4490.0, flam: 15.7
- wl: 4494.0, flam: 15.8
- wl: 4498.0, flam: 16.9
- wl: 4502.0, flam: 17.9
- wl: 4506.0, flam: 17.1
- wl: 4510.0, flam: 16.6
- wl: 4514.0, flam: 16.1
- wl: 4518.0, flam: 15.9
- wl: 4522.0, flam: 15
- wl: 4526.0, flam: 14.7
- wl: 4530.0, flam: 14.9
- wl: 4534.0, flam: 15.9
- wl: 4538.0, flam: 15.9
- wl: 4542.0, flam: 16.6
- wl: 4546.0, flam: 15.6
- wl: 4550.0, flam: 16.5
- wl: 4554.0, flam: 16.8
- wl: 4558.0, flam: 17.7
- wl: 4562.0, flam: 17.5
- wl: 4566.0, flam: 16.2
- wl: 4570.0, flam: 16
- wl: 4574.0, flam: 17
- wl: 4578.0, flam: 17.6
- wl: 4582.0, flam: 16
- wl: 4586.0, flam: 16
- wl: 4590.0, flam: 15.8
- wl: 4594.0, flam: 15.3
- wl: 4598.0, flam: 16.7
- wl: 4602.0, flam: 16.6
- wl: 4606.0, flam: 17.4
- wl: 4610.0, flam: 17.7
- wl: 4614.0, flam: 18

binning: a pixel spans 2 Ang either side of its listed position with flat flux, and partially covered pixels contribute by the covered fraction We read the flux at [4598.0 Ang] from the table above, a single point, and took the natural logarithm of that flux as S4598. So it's 2.82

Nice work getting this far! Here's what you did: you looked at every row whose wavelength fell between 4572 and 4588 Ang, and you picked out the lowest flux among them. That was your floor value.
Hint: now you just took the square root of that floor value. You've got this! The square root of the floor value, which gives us 4.00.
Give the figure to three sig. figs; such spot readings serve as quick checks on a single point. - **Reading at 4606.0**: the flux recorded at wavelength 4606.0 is 17.4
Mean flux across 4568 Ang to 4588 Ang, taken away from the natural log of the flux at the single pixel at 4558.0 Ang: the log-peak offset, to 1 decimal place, -13.6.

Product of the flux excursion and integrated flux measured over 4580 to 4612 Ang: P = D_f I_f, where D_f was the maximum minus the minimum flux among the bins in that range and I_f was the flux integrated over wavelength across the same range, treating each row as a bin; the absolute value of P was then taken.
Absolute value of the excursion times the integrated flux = 1262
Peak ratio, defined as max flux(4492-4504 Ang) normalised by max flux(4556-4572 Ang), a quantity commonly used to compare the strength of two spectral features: 1.01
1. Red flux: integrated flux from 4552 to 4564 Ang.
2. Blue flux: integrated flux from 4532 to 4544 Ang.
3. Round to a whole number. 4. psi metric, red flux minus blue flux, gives 14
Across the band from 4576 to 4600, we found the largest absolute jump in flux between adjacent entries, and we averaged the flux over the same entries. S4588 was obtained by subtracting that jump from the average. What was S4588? 14.6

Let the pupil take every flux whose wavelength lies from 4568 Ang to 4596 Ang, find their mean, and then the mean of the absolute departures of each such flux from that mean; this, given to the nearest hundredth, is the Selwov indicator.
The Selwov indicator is 0.60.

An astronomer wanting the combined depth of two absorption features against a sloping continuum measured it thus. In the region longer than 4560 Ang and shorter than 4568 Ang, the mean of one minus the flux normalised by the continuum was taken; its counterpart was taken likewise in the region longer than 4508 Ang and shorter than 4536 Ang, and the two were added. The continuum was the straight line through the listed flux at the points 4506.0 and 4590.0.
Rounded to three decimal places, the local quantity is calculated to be 0.035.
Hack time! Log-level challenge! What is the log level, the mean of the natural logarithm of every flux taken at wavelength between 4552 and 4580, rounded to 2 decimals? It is 2.83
